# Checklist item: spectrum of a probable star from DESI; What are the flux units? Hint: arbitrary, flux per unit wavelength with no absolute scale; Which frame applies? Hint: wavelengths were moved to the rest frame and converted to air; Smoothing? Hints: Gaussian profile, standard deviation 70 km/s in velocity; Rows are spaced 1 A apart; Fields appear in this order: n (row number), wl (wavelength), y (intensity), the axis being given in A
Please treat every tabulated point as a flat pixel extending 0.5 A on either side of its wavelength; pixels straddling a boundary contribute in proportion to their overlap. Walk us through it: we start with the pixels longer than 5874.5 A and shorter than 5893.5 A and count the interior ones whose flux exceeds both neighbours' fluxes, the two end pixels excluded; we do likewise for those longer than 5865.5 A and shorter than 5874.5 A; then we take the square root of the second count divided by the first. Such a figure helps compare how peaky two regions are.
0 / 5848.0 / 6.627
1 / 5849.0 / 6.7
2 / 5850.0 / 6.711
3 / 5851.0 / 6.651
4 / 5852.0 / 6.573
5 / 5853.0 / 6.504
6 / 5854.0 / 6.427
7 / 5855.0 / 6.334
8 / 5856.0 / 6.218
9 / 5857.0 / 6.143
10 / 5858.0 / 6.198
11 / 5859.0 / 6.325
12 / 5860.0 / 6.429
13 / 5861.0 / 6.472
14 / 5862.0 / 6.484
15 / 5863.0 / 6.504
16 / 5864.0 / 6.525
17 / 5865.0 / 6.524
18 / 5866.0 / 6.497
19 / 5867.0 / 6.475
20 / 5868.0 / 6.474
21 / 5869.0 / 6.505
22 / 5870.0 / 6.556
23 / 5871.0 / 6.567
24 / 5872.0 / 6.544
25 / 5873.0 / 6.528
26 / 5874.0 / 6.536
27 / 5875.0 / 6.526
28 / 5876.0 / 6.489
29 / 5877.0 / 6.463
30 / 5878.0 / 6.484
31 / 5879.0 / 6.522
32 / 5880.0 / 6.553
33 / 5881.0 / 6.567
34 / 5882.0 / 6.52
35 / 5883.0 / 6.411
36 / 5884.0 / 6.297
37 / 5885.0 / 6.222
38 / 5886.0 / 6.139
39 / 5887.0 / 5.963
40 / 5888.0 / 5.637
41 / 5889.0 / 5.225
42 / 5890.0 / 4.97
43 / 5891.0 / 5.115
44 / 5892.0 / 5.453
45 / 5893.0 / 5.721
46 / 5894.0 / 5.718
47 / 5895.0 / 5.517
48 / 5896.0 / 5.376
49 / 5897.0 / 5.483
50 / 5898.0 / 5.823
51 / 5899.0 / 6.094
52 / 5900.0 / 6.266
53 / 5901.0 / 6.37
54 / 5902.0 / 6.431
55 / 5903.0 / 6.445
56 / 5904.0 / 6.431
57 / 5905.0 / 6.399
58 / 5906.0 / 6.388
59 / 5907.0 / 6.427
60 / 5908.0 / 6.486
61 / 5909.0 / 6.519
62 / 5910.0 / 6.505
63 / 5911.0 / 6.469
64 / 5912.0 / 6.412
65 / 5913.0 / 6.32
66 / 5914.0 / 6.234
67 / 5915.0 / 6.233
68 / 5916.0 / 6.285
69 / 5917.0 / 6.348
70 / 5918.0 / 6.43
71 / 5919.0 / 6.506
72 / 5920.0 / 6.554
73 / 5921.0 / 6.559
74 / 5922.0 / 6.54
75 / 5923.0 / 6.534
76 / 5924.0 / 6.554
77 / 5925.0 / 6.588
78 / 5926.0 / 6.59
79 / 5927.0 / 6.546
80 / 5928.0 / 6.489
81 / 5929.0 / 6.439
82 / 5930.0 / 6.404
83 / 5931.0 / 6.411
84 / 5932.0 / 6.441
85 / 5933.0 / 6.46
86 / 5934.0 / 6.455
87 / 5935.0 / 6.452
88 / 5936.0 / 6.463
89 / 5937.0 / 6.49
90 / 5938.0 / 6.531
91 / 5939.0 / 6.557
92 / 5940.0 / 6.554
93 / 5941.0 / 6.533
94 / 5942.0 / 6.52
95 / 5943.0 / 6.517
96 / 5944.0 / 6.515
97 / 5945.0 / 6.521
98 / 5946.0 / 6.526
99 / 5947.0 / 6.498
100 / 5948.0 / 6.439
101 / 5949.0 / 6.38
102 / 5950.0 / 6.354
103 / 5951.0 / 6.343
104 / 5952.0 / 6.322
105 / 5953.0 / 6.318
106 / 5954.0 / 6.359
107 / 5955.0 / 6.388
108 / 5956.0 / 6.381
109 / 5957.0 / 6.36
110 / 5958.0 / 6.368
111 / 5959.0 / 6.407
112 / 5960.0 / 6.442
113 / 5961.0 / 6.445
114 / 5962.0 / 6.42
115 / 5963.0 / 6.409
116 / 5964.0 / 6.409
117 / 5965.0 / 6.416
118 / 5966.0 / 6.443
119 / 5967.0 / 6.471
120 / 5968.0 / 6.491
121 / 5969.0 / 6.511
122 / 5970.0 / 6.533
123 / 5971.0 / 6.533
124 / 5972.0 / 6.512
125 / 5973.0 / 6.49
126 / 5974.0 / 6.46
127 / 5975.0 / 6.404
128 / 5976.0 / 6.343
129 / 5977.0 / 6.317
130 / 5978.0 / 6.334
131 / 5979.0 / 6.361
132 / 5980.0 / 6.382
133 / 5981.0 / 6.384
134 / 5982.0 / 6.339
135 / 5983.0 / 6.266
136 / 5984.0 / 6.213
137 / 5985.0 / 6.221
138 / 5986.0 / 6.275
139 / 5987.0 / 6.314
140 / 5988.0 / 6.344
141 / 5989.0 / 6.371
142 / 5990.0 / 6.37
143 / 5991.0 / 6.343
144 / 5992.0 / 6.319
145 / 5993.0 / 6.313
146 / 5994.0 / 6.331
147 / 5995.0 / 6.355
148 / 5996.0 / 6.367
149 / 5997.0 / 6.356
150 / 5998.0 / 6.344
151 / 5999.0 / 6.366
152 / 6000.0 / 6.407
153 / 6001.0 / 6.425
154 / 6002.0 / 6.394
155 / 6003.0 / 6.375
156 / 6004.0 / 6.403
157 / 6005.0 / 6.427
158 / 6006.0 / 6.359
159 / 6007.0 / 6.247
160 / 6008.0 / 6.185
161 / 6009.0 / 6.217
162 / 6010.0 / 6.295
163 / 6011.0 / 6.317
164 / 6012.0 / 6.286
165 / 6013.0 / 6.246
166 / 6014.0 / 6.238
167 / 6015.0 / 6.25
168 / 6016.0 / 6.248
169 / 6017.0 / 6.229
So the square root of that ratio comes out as 1.0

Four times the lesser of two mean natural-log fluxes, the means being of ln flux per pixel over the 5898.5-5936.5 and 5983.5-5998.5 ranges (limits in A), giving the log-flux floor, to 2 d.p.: 7.38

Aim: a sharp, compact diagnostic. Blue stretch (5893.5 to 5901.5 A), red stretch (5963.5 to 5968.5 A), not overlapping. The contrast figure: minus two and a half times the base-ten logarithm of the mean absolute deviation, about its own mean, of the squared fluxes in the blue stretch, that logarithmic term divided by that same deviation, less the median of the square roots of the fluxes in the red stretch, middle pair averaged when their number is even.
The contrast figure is -2.9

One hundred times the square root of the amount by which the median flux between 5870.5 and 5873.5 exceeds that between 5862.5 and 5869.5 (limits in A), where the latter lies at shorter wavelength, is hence 20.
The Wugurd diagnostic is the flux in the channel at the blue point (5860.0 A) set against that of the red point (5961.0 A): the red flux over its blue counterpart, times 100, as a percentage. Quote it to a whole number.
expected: 100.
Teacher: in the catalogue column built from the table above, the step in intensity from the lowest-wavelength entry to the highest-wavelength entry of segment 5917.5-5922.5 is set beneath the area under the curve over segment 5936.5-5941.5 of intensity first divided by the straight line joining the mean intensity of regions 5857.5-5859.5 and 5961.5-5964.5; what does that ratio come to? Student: 47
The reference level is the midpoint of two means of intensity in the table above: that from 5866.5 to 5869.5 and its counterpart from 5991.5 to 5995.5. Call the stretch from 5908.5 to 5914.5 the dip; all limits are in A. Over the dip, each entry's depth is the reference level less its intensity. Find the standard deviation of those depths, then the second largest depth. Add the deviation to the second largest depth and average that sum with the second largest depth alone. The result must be 0.14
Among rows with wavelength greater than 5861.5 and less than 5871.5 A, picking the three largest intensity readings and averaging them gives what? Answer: 6.55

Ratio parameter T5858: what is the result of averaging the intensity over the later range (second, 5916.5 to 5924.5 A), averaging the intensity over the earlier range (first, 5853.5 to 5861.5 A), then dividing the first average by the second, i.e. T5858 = 0.97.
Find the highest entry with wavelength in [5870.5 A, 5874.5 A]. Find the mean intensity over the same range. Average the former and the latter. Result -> 6.56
